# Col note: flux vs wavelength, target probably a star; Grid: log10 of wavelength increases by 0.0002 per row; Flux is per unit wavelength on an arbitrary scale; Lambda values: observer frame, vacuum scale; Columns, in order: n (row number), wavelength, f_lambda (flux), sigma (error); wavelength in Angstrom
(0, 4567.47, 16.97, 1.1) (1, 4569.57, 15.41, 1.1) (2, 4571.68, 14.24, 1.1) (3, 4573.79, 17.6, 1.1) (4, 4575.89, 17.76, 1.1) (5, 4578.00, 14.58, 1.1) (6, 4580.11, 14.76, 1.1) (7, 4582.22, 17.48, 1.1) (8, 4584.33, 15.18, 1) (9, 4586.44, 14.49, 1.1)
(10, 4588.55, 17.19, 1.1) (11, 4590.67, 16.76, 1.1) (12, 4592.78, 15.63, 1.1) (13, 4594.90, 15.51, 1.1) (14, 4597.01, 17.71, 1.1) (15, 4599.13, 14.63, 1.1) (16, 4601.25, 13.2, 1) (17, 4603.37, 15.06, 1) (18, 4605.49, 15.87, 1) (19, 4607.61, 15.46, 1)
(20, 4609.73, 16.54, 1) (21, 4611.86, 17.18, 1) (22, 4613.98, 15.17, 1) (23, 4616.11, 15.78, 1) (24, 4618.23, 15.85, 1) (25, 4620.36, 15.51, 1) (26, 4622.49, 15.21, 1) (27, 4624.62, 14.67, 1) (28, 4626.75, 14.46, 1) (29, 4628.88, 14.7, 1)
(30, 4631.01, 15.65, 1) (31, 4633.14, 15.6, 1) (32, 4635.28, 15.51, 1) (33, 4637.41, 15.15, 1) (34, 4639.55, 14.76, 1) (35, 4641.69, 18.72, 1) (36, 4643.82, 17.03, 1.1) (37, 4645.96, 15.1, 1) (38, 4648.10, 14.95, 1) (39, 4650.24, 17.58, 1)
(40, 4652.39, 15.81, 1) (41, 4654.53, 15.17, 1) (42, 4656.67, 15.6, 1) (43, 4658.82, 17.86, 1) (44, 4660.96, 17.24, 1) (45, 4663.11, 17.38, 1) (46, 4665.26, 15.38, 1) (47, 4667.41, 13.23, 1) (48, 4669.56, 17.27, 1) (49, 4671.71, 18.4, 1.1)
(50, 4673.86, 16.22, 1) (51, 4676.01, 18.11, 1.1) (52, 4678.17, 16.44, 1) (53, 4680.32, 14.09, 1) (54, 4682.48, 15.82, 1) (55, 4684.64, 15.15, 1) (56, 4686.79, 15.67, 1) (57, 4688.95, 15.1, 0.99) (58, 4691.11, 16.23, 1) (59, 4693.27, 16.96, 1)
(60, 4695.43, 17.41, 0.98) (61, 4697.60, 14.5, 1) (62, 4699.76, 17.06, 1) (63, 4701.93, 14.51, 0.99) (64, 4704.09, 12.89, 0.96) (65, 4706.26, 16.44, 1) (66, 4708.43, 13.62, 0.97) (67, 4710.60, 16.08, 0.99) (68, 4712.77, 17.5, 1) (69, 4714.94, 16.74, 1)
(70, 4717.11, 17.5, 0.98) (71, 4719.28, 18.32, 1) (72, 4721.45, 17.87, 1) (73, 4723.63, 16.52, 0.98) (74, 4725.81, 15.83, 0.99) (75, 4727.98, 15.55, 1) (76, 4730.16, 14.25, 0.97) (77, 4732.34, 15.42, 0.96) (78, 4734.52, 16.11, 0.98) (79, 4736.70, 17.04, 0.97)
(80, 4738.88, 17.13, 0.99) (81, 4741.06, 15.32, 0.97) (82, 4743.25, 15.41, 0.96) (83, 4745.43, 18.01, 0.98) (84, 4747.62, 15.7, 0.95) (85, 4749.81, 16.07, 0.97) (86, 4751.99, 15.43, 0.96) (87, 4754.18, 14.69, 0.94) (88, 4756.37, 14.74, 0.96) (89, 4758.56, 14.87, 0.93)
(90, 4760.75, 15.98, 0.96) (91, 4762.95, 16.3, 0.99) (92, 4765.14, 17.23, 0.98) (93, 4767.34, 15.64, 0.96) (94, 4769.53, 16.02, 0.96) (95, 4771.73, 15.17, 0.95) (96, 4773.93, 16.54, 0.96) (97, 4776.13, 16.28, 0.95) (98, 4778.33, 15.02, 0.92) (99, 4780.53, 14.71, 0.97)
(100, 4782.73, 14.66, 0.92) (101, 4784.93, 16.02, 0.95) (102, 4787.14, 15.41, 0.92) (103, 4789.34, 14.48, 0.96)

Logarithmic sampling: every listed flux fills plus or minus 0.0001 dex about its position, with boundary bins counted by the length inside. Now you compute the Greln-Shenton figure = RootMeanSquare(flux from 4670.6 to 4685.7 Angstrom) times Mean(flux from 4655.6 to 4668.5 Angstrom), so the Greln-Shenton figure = 264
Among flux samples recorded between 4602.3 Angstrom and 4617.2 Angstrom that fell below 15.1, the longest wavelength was 4603.37 Angstrom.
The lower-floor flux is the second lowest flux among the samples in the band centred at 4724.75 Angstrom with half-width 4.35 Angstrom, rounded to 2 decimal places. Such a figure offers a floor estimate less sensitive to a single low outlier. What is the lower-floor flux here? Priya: 15.83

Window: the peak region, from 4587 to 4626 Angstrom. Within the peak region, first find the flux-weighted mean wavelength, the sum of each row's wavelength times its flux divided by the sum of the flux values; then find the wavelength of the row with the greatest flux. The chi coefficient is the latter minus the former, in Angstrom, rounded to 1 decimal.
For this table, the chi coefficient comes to -9.4 Angstrom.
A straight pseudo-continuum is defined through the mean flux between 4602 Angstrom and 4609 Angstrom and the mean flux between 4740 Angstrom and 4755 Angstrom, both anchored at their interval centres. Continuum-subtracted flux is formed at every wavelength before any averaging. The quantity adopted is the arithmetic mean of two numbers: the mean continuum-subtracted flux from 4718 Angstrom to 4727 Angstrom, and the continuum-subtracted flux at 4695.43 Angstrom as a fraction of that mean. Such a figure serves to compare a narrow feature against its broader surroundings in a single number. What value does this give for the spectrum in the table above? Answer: 1.3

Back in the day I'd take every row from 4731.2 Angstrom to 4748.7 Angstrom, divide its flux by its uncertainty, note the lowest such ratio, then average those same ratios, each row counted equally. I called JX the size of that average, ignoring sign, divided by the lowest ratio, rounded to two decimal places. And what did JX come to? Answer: 1.06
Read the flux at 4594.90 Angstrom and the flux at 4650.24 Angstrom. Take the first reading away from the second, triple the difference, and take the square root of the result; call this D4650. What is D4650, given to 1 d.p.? 2.5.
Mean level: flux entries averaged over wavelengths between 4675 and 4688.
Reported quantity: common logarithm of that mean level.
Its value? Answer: 1.20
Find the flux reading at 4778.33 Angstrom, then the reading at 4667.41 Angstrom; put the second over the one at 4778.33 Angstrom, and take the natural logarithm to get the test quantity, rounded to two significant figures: -0.13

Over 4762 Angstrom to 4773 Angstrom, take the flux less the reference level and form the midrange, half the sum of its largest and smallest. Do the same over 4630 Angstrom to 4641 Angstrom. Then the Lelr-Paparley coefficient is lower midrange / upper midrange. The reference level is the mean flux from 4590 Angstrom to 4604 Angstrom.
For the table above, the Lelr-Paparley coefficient -0.4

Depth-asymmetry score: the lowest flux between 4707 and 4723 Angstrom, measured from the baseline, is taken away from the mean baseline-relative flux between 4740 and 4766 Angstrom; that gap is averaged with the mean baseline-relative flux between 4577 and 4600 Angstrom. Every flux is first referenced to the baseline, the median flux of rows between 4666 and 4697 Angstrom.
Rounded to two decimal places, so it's 0.89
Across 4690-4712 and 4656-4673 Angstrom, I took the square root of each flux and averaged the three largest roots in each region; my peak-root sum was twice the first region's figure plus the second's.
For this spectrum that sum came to 12.5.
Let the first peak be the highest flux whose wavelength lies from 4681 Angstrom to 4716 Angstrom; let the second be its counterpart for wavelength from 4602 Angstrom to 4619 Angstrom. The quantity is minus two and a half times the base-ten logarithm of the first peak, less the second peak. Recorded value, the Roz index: -20.3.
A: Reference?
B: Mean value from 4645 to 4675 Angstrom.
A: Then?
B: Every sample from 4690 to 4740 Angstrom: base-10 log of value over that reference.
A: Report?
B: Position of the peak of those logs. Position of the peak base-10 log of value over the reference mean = 4719.28 Angstrom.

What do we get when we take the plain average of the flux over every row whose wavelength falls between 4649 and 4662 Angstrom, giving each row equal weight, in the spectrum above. 16.5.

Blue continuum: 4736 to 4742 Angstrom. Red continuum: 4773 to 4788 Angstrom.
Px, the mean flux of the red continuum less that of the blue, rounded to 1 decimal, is -1.0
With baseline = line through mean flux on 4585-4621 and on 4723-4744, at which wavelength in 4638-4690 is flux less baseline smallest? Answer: 4667.41 Angstrom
